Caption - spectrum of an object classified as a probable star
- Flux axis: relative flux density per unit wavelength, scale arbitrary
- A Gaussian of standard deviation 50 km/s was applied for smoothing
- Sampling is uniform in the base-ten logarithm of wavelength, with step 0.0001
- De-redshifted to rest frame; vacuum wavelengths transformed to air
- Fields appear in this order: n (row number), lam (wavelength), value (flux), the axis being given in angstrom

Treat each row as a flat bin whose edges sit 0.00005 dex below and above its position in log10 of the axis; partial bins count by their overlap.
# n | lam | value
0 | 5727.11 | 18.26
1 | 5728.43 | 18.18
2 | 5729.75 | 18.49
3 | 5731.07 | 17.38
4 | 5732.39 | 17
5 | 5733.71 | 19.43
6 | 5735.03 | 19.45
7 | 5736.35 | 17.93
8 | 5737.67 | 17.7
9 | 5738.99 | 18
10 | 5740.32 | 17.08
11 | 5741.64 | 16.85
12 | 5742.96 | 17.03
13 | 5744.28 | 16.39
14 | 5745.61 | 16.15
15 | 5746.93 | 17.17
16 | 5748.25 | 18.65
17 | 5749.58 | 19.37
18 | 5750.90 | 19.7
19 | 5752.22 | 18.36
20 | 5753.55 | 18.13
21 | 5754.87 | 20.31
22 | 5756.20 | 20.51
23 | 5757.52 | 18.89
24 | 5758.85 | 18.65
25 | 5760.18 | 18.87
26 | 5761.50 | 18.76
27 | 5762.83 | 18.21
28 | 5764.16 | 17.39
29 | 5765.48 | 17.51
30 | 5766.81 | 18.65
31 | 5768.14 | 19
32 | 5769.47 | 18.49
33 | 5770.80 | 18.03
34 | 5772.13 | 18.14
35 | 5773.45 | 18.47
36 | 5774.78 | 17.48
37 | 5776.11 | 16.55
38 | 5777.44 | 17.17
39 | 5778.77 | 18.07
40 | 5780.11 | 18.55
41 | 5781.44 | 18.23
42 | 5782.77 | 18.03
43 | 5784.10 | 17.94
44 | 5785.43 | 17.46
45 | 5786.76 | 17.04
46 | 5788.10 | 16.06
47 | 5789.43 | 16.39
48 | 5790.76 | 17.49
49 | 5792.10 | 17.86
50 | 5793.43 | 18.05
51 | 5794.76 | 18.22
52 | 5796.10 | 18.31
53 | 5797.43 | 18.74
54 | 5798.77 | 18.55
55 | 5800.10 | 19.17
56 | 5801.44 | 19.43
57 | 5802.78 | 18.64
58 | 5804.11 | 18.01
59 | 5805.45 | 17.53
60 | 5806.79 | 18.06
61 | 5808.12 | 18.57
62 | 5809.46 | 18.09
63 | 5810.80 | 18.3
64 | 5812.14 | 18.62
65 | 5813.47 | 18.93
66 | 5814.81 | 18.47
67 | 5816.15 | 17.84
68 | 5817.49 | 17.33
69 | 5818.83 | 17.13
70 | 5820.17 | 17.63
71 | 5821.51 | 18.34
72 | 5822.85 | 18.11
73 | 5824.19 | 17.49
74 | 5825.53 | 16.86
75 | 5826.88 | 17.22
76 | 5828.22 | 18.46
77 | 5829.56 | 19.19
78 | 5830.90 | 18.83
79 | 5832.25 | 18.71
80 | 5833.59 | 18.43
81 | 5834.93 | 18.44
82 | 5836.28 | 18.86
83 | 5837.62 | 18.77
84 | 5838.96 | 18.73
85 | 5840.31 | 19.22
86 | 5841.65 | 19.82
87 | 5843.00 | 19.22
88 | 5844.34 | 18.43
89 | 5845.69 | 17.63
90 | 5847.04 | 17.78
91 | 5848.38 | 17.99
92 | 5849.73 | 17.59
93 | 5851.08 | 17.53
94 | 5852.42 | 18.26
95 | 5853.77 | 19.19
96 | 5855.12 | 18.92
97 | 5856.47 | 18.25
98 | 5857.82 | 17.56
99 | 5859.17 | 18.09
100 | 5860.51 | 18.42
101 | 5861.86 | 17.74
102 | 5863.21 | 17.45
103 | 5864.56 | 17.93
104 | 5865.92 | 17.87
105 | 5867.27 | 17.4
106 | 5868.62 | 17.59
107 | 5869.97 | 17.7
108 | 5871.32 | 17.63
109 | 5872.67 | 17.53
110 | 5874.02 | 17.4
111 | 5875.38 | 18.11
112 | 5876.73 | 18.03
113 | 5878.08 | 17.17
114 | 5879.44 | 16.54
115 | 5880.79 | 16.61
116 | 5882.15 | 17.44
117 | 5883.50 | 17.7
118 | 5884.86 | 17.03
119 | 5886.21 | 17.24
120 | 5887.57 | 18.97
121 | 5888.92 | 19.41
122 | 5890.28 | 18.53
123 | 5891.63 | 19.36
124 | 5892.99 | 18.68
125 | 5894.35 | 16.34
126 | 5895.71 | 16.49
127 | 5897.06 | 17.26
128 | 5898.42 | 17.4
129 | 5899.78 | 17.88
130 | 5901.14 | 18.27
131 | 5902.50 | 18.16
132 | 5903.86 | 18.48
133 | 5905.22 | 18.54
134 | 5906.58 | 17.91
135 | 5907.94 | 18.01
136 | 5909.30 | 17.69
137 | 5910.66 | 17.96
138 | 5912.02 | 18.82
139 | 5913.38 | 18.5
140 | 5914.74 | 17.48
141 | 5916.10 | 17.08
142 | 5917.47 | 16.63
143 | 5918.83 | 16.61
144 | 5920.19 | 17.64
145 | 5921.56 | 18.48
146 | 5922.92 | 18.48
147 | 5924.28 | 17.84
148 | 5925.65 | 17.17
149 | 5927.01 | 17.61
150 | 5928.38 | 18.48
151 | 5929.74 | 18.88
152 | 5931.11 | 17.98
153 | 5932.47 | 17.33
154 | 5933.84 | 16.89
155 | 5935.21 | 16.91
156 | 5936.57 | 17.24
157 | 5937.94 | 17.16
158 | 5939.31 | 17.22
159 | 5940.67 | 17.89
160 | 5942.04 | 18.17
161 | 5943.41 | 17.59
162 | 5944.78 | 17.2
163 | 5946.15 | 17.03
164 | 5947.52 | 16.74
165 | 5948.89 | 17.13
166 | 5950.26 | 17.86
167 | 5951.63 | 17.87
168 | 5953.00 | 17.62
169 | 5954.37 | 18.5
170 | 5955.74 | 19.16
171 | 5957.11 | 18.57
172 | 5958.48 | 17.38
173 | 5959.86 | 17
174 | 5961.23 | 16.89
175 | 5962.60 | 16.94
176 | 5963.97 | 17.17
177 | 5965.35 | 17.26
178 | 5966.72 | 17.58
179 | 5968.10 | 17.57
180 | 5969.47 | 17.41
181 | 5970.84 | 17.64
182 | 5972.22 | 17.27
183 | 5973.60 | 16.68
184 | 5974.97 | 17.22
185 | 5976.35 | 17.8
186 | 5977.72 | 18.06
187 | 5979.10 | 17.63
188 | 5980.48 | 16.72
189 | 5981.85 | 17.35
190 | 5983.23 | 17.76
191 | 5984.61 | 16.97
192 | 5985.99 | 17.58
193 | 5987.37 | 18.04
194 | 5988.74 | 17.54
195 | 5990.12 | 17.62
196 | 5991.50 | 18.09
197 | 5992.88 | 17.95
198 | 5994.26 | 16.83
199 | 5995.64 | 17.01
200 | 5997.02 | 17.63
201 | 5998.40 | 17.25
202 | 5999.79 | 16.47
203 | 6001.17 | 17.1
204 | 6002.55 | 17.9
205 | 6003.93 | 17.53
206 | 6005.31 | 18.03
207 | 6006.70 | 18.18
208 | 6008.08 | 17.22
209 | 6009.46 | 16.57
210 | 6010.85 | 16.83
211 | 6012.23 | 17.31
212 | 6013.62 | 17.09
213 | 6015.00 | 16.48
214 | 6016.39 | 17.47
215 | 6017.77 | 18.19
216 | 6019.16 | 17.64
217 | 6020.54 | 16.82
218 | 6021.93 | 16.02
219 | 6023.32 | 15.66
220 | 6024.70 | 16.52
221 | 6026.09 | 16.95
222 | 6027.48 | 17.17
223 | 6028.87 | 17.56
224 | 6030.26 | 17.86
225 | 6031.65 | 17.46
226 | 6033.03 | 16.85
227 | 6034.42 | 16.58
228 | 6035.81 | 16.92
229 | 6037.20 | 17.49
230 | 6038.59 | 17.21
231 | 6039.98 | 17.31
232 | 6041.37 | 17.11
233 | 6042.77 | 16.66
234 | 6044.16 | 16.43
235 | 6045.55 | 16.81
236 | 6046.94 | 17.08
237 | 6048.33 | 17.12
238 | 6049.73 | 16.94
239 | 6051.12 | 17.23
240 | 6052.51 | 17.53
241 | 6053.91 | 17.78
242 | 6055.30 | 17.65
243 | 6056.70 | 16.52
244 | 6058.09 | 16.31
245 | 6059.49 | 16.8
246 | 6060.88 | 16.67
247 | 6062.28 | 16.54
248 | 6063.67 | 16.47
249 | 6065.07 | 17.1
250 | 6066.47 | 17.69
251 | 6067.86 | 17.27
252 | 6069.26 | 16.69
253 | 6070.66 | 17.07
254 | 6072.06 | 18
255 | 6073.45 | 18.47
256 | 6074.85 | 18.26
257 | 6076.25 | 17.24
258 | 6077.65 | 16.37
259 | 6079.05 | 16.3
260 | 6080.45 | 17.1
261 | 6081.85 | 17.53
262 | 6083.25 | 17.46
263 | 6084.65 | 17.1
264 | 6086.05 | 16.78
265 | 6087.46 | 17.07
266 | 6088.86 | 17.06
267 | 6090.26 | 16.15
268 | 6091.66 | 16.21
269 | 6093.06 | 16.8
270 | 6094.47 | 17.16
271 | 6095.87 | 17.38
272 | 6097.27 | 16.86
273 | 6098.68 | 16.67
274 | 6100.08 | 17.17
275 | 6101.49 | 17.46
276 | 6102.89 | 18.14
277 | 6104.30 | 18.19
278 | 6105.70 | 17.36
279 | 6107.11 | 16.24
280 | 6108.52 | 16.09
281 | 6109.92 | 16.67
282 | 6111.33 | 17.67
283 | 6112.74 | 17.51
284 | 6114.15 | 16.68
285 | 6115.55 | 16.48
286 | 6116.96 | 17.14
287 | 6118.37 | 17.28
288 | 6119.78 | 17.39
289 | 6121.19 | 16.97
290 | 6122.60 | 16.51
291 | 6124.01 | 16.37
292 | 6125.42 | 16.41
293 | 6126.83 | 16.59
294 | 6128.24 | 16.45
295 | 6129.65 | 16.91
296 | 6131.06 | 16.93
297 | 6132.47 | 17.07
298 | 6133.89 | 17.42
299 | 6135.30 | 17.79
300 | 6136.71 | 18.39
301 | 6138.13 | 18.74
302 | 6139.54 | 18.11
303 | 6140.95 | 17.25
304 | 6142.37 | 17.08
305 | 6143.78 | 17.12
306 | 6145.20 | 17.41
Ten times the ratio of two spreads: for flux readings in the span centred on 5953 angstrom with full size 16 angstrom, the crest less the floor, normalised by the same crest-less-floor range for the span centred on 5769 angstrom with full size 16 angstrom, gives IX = 10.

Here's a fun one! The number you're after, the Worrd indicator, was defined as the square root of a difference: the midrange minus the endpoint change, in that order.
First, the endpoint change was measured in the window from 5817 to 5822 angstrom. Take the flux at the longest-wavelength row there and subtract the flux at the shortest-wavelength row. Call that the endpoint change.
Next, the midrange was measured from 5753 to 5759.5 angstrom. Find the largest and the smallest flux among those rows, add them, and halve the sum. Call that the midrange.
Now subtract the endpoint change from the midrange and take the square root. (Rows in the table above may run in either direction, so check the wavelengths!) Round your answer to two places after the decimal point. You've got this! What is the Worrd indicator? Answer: 4.28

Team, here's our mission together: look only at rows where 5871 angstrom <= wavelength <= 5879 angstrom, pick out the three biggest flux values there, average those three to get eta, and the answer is 17.9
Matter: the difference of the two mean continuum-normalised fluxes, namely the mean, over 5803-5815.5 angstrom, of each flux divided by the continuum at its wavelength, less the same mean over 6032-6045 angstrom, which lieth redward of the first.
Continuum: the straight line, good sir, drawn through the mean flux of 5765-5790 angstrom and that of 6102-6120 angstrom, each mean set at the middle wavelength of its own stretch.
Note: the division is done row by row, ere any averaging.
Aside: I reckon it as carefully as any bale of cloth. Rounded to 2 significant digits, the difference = 0.052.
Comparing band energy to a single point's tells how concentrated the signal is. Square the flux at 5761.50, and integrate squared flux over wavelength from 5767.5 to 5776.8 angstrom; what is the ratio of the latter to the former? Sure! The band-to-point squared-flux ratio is 8.6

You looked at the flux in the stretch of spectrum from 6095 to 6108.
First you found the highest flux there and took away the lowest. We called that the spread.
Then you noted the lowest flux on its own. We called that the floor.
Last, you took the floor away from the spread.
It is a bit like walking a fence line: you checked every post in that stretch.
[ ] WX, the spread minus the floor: -14.3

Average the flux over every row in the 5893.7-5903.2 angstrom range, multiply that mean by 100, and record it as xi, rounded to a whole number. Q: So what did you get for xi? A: 1740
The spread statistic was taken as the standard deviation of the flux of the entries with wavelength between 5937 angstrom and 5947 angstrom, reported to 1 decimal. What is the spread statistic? 0.4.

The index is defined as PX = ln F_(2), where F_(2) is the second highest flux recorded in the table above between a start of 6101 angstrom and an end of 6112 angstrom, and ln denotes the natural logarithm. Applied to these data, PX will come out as 2.90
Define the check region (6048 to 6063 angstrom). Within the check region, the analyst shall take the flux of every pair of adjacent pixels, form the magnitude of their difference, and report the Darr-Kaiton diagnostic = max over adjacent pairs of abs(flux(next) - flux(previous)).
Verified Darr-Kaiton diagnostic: 1.13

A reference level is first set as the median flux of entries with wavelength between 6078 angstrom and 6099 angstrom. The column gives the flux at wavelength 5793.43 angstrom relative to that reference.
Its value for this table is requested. 1.0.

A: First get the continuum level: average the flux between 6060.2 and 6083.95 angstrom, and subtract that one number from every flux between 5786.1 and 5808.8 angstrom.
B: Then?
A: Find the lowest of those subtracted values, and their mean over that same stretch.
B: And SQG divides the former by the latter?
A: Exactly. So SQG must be -1.4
